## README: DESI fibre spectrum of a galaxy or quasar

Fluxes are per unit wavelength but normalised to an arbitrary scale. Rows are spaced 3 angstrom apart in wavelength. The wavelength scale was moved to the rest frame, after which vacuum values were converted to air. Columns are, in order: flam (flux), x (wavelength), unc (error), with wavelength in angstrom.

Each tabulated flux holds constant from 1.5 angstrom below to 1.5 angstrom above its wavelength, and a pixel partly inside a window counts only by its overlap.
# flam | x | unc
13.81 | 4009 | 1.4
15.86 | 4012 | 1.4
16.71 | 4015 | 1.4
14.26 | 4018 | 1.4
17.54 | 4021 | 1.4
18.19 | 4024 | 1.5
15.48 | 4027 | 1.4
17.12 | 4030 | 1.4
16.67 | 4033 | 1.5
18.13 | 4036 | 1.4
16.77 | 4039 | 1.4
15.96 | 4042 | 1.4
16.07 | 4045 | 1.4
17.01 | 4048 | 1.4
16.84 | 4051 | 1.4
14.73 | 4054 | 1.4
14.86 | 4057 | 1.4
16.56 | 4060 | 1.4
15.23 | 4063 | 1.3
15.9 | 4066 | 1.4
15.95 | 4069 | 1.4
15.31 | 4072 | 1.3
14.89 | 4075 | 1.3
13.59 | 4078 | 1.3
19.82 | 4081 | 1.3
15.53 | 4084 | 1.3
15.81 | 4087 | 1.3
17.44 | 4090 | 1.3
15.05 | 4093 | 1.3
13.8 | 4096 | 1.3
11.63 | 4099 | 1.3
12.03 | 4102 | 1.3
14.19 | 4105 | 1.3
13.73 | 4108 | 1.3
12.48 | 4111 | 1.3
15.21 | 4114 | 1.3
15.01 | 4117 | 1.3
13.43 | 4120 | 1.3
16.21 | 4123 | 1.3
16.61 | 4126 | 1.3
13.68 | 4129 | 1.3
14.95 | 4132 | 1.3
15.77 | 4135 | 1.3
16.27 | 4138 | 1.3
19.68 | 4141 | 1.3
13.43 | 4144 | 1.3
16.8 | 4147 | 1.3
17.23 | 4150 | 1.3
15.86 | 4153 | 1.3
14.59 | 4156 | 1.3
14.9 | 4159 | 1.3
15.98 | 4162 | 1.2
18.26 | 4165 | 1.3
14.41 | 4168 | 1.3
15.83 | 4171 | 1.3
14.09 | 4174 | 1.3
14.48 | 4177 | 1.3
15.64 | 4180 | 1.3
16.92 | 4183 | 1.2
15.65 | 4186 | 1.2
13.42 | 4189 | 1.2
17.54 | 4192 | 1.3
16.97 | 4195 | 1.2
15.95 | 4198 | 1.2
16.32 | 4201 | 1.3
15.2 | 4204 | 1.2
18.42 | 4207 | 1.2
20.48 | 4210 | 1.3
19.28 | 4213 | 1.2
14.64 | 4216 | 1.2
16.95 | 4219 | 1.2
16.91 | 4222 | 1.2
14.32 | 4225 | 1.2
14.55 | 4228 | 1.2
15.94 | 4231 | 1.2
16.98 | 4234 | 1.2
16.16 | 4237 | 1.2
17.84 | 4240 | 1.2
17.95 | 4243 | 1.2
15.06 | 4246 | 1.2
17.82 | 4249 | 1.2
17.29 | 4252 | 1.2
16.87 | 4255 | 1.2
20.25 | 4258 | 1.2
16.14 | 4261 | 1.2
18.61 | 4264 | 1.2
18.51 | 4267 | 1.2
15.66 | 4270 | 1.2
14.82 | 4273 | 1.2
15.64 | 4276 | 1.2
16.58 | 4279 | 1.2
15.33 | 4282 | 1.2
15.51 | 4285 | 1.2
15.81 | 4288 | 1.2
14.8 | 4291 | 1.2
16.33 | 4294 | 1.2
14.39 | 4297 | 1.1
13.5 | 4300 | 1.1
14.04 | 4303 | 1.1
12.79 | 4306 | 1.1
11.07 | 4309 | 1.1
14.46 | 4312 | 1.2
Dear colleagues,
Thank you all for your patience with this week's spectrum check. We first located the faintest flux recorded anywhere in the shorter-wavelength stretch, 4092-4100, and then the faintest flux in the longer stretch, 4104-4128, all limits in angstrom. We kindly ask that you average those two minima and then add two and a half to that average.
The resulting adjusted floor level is 14.6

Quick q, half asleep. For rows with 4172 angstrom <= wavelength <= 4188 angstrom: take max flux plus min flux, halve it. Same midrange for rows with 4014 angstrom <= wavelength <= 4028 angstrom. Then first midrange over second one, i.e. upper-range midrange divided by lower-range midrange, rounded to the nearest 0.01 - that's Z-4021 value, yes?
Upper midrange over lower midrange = 0.96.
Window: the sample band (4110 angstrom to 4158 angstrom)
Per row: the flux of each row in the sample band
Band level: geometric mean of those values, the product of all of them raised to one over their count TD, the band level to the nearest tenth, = 15.4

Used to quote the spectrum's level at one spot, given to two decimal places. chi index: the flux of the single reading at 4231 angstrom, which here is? 15.94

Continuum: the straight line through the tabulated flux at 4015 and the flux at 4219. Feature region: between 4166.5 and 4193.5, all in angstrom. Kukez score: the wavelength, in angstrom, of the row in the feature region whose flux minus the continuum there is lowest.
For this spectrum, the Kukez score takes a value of 4189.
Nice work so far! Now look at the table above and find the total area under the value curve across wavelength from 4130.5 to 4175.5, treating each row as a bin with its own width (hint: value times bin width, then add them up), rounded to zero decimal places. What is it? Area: 714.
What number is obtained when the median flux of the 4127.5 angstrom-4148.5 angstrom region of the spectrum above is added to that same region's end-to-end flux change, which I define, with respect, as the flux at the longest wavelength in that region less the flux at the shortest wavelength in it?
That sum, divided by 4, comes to 4.7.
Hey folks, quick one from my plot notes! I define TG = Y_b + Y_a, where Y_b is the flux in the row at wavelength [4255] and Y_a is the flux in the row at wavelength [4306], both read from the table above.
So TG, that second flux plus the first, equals 29.7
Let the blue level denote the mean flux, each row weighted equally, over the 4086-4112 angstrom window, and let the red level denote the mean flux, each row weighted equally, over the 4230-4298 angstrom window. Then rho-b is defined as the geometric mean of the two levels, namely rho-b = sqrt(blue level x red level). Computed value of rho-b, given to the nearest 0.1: 15.2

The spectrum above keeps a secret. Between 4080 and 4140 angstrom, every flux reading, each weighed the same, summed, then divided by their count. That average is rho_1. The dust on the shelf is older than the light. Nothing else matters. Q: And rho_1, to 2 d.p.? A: 14.93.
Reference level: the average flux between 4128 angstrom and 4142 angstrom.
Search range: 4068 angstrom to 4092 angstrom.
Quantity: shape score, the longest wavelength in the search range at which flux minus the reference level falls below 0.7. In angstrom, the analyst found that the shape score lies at 4087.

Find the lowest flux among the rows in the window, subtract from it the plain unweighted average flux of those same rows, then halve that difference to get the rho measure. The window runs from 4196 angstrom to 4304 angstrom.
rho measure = -1.46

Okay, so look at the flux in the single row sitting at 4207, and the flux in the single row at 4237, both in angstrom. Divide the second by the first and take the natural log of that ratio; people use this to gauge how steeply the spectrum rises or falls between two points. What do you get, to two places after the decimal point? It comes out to -0.13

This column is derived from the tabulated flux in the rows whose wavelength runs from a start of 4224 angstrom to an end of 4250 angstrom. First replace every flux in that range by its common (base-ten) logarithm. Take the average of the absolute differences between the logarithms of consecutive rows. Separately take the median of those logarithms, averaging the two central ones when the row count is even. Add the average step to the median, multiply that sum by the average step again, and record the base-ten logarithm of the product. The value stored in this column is -1.34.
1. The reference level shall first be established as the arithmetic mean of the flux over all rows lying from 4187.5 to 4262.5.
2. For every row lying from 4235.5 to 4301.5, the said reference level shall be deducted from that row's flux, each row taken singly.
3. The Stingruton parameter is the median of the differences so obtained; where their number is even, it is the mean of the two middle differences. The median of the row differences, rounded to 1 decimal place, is -0.6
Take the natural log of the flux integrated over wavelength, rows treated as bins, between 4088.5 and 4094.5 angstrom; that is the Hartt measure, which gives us 4.58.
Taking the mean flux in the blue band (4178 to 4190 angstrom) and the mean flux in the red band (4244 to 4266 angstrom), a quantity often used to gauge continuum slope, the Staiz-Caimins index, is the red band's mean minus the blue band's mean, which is 2.0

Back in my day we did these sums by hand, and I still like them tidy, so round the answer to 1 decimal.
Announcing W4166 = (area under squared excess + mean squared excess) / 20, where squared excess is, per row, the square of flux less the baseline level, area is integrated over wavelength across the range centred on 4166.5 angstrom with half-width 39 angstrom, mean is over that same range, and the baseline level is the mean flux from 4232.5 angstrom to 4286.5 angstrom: 13.1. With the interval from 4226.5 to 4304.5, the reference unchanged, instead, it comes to 11.0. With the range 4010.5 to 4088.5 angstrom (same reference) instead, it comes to 8.5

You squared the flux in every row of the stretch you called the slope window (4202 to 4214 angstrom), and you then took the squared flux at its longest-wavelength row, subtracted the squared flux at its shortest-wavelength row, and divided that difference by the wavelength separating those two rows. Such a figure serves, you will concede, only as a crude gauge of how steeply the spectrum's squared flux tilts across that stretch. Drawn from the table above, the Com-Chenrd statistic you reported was 16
